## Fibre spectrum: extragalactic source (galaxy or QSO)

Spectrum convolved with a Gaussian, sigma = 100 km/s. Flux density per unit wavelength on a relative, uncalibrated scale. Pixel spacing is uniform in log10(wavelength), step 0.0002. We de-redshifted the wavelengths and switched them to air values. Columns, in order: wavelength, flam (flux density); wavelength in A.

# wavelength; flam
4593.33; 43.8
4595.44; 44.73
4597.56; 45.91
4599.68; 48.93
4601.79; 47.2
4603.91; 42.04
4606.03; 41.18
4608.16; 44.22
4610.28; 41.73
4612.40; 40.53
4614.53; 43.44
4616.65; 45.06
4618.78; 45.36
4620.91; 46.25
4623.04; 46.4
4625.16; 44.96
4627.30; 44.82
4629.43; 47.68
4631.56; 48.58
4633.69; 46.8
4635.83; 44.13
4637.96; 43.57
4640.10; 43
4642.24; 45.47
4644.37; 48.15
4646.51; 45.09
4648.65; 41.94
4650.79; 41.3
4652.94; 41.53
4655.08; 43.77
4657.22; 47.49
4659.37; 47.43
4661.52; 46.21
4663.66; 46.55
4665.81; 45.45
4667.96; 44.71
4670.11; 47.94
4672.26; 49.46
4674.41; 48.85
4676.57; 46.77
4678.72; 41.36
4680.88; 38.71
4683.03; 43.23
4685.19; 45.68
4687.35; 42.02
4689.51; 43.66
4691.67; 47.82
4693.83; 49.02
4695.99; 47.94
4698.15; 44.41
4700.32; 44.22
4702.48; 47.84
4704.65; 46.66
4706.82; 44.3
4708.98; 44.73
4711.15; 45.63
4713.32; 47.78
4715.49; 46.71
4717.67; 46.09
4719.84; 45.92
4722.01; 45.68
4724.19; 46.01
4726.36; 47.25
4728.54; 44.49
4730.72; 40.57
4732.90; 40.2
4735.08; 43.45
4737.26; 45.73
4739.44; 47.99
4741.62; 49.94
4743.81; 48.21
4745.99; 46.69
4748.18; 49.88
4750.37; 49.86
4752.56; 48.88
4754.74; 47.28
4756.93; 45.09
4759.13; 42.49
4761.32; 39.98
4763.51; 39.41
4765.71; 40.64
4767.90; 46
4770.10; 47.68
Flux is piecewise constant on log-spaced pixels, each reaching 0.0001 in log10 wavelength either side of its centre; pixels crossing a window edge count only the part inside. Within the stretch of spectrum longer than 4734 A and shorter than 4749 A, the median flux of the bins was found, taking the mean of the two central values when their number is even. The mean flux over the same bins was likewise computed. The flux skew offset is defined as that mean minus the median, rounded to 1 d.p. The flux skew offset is -0.6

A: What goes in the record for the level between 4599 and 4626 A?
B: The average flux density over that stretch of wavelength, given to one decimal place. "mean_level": 44.4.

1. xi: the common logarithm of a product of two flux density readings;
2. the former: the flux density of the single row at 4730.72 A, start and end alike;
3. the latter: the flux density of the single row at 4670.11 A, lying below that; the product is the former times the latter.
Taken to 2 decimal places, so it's 3.29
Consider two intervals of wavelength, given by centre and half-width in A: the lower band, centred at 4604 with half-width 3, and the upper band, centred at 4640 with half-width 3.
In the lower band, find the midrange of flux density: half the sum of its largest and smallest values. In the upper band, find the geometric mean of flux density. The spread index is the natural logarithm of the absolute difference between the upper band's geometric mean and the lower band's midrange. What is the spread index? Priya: -1.7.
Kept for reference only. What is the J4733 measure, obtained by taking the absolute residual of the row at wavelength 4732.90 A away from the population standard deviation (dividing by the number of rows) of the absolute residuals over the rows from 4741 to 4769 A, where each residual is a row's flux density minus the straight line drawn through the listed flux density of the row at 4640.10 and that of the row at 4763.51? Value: 3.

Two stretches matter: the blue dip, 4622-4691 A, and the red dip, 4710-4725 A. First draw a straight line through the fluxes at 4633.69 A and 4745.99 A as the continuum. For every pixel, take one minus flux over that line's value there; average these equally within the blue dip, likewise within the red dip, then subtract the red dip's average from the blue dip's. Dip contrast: 0.026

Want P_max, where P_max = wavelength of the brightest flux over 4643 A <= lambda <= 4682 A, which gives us 4672.26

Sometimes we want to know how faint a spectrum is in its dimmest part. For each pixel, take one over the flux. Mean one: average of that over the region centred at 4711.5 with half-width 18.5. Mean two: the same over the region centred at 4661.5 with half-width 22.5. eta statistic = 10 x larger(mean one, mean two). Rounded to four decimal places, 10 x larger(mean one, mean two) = 0.2233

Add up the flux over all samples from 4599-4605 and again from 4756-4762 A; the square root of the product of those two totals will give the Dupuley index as 133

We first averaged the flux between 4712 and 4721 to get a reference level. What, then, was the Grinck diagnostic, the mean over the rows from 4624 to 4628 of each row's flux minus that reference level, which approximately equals -1.7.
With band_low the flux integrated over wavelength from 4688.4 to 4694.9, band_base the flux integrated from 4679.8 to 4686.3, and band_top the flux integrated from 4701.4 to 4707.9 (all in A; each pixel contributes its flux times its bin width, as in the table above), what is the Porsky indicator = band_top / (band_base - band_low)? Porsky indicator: -11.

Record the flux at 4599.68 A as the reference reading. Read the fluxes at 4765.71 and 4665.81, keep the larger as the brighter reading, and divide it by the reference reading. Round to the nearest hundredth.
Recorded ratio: 0.93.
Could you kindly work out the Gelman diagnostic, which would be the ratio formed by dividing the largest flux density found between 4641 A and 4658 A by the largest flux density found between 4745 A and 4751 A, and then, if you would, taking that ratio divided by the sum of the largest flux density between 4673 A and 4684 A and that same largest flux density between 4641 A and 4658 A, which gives 0.0100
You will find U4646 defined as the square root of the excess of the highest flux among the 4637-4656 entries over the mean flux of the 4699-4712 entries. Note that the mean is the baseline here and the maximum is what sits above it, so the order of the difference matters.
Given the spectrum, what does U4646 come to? 1.6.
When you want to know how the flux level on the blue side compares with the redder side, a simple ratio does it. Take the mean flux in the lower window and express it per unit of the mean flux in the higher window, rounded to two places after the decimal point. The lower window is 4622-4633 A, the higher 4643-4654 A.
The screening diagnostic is 1.07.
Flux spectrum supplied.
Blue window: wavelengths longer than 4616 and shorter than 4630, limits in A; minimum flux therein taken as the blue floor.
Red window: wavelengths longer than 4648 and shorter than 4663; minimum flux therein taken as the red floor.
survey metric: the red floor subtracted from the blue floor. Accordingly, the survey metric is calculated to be 3.5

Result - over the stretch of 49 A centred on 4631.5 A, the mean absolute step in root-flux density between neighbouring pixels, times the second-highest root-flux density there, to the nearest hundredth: 0.83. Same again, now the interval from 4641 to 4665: 0.89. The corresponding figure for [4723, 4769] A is 1.10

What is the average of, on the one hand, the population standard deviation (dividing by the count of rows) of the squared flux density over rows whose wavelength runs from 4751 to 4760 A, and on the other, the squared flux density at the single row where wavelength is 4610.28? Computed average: 980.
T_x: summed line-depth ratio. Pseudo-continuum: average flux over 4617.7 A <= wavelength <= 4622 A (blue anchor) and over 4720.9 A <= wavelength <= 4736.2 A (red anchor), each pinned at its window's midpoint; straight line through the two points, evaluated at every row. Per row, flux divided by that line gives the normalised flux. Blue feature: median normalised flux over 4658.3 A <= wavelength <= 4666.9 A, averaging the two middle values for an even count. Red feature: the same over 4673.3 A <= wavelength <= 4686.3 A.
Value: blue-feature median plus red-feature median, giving 2.02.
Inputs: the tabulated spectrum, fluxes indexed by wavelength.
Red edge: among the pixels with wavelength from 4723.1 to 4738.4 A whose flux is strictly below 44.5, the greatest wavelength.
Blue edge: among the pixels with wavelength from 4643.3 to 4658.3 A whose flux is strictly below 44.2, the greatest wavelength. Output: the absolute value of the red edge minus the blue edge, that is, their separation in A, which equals 80.0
